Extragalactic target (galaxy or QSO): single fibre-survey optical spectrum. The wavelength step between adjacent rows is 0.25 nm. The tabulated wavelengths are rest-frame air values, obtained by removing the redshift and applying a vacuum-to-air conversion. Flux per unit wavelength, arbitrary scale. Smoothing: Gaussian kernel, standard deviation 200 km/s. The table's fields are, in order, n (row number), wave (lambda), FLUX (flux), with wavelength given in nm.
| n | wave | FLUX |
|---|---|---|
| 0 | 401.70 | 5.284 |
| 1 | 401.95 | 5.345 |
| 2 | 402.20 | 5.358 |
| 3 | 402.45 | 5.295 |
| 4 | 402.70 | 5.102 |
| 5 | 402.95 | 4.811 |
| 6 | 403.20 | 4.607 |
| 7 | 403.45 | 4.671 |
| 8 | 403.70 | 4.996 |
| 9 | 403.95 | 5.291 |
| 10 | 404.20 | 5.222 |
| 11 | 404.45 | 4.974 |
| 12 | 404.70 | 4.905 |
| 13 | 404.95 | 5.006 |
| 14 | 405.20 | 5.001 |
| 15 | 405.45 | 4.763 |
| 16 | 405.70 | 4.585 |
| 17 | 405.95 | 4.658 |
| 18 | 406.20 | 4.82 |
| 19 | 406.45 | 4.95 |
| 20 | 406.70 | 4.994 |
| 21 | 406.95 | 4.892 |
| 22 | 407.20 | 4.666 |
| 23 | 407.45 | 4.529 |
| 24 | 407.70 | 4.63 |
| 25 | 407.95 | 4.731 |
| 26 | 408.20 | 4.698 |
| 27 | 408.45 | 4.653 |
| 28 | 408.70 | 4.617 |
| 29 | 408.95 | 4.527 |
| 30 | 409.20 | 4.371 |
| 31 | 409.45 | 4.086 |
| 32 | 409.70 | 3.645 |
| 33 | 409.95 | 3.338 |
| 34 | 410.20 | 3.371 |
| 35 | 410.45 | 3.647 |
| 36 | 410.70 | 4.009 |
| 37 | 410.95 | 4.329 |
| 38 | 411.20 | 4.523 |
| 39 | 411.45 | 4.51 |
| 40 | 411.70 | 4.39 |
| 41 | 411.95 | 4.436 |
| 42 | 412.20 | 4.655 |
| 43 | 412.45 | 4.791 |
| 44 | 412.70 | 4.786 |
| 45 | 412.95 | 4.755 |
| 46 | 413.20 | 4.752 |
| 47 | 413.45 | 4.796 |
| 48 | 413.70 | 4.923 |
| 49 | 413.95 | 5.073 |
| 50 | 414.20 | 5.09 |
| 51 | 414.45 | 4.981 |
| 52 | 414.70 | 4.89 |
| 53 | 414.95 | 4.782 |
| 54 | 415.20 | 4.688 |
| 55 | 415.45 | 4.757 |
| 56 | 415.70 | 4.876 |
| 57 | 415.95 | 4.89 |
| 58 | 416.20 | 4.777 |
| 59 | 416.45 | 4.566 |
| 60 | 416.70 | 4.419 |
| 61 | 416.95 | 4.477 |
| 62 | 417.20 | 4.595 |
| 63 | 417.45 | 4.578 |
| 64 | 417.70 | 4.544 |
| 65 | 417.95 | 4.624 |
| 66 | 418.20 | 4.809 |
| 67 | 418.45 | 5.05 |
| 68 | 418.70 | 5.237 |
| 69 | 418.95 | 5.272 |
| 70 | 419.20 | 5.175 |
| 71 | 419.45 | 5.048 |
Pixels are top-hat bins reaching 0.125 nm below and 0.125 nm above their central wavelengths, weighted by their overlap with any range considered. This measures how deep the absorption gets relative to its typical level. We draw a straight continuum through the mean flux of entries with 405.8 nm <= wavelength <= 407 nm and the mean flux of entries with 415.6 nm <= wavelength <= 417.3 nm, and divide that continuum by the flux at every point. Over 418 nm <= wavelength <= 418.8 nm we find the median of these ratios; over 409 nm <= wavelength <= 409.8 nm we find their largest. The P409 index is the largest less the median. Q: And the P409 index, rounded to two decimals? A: 0.40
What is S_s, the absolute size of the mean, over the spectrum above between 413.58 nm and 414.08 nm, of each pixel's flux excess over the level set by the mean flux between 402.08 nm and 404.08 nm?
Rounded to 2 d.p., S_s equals 0.02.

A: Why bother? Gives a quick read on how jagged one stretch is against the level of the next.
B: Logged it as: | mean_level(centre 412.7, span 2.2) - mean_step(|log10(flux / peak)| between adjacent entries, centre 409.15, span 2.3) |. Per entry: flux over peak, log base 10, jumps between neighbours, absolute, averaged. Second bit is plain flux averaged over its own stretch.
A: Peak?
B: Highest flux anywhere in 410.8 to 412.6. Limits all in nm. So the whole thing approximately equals 4.68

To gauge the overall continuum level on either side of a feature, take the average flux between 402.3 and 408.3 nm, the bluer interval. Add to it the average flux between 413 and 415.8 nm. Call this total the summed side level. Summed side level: 9.74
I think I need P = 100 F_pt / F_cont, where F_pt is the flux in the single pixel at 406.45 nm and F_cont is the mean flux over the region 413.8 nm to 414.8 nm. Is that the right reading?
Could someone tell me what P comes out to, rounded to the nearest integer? 99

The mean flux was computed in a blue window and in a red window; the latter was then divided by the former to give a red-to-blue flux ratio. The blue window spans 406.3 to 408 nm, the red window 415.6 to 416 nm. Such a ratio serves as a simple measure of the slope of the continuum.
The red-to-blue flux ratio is 1.02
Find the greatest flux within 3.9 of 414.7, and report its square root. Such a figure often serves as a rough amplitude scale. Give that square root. 2.26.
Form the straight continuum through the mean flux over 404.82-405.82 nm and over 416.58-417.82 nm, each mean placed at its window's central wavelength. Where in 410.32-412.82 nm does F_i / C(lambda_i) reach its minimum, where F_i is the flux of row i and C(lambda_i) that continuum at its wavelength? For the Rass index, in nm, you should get 410.45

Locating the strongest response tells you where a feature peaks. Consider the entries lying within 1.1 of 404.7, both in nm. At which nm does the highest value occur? 403.95 nm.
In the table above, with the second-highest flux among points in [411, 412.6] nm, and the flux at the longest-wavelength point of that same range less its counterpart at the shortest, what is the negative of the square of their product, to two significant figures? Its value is -1.6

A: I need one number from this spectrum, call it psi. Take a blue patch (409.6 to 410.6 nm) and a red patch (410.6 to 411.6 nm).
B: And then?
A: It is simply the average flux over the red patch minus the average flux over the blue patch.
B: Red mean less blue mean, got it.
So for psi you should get 0.8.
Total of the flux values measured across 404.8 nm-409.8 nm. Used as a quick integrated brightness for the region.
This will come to 93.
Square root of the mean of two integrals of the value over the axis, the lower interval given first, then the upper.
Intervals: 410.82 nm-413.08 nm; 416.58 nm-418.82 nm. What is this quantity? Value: 3.23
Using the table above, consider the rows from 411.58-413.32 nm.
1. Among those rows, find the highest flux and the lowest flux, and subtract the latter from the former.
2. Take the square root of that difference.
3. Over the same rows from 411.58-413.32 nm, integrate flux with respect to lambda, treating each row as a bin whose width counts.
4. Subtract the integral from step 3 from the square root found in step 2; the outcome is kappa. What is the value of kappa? -7.5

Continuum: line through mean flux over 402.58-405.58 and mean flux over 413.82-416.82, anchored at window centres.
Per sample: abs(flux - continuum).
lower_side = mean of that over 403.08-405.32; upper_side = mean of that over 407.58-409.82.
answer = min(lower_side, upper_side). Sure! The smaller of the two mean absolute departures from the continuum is 0.17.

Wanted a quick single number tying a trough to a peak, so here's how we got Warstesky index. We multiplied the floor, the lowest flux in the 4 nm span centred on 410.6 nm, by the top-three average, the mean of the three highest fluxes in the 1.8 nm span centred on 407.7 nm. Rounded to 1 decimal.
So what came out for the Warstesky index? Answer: 15.9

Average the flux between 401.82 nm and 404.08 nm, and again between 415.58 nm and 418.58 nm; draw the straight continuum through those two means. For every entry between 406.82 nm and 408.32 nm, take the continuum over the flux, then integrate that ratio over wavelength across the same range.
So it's 1.6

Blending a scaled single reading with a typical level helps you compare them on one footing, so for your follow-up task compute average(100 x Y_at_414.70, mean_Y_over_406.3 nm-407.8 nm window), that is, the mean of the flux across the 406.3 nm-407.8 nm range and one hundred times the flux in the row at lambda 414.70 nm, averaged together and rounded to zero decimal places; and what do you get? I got 247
